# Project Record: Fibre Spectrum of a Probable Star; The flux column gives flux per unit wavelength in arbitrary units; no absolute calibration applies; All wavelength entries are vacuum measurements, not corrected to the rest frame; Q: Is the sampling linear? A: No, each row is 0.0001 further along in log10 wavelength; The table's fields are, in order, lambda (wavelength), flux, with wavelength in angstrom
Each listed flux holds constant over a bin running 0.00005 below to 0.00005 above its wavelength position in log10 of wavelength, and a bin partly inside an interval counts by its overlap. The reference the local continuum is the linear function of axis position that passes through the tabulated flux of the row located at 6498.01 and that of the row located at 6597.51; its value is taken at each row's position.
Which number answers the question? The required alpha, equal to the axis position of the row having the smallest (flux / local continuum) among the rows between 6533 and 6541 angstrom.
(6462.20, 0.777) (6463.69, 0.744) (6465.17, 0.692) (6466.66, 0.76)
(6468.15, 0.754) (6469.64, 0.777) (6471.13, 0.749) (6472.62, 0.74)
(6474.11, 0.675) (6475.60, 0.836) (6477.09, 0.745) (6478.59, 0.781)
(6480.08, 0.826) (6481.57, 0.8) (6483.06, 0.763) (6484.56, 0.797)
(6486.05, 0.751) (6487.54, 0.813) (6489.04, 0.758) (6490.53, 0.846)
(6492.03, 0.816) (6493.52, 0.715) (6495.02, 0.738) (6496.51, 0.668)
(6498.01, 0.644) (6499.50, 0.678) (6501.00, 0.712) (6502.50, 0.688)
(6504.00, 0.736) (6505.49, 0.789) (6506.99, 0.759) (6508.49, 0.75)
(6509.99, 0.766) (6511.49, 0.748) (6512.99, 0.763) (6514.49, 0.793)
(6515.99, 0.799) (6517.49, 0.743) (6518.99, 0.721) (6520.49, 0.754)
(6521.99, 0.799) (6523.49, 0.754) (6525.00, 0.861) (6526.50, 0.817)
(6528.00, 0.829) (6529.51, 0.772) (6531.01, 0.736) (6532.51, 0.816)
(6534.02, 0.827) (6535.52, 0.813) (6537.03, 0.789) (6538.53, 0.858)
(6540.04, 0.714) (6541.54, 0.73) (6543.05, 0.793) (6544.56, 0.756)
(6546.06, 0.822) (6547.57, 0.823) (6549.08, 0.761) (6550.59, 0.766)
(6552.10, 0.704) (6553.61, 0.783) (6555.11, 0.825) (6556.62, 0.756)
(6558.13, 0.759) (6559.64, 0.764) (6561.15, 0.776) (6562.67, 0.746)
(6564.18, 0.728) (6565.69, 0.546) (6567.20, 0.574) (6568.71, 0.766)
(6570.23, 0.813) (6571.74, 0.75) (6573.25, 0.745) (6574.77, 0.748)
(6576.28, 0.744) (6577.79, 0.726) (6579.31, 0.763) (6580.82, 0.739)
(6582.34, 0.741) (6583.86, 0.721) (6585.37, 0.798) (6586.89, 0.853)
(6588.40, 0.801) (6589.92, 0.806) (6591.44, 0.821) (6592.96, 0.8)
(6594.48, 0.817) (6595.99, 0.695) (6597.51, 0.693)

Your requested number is 6540.04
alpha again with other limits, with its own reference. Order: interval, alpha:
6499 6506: 6499.50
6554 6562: 6556.62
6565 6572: 6565.69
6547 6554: 6552.10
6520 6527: 6523.49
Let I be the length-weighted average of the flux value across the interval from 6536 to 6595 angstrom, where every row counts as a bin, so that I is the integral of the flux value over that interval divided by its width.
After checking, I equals 0.762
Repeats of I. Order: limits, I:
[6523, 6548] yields 0.795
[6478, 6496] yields 0.782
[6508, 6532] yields 0.776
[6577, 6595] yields 0.781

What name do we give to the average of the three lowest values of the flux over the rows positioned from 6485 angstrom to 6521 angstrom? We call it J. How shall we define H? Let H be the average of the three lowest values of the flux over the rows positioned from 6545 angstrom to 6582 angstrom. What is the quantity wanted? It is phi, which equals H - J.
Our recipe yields -0.055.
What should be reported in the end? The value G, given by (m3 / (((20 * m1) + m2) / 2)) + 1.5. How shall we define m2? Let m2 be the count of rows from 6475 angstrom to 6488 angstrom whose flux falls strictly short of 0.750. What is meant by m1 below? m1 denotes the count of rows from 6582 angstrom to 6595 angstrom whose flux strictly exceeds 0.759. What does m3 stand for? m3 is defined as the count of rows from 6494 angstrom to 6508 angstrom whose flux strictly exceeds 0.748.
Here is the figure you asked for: 1.53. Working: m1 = 7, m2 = 1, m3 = 2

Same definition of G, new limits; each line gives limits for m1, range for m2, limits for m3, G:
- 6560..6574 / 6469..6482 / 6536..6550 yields 1.72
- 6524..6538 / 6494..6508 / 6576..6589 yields 1.55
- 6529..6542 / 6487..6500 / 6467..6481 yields 1.60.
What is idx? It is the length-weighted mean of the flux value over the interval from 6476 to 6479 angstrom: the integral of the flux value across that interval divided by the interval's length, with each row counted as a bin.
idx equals 0.768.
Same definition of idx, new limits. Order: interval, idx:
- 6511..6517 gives 0.776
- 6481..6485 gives 0.784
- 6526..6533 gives 0.793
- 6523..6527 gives 0.813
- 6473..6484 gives 0.774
